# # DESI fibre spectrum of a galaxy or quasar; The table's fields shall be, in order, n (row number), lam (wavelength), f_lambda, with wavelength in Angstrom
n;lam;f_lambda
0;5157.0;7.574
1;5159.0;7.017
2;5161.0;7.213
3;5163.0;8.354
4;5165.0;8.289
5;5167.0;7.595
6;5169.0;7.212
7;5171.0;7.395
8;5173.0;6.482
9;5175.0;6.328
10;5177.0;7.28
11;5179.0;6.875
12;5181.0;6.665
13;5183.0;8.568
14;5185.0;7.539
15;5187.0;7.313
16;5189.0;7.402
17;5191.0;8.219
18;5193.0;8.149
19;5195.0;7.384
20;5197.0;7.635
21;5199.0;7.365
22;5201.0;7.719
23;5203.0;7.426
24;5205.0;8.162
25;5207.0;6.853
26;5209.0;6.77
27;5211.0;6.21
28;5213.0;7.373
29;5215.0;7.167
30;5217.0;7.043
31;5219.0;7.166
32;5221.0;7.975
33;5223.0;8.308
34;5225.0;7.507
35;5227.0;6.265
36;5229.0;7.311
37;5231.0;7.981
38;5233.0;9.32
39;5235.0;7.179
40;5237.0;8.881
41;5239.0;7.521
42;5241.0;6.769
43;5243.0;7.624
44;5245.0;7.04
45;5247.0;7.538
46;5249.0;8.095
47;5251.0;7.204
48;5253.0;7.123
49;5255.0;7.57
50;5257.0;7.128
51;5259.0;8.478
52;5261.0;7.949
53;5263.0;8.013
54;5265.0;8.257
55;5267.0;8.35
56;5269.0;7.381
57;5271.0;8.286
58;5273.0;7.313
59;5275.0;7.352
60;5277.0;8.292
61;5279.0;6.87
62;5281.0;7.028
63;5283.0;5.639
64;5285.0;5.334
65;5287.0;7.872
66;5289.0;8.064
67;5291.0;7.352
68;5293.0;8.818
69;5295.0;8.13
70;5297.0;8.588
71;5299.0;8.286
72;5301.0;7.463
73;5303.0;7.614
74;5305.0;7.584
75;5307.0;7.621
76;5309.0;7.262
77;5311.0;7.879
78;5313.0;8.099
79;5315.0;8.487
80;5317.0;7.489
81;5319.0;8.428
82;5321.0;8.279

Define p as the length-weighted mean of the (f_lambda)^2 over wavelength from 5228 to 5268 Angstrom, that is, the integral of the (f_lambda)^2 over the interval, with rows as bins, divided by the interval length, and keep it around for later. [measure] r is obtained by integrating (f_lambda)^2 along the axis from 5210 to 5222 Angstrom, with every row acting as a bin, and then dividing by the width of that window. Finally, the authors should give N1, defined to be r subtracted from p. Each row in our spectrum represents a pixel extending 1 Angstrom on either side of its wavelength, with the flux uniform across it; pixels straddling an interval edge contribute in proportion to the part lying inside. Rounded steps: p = 60.7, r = 51.5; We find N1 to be 9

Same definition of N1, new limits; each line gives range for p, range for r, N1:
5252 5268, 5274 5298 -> 5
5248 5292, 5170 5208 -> 2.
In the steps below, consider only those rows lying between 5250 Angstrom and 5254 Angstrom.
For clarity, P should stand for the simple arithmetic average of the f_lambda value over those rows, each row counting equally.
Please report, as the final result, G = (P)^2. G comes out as 51.3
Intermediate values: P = 7.16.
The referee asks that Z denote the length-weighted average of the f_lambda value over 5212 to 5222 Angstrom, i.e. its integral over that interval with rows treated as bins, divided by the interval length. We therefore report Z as 7.3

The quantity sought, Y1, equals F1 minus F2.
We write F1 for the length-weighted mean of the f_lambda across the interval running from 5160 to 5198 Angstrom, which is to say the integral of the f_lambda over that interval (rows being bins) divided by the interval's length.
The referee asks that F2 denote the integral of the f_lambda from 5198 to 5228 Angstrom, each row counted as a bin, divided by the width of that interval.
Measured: 0.2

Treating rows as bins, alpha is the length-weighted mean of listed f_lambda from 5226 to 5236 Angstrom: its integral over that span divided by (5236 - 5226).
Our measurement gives 7.61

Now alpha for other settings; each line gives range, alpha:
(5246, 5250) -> 7.82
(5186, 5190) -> 7.36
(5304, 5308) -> 7.60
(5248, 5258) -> 7.42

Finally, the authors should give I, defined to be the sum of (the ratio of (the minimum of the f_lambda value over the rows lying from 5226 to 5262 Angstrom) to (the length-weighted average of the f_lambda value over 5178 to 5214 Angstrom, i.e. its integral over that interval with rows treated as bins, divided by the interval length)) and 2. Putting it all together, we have 2.844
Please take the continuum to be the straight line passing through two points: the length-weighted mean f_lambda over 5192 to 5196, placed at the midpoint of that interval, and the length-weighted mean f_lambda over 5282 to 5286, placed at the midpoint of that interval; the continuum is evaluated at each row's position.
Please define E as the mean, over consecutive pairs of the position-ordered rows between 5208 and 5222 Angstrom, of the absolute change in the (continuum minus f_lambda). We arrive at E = 0.50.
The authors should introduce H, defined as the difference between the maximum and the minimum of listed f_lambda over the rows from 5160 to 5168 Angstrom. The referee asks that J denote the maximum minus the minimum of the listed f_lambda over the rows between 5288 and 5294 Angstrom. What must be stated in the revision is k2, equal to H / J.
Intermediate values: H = 1.1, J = 1.5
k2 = 0.8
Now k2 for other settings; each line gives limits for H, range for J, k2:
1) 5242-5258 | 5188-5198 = 1.3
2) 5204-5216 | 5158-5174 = 1.0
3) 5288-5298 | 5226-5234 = 0.5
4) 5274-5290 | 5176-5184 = 1.6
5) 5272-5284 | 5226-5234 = 0.9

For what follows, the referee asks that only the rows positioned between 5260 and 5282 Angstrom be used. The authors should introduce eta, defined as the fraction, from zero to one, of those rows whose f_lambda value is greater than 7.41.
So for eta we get 0.55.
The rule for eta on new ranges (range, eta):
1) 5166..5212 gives 0.39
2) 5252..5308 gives 0.64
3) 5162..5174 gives 0.50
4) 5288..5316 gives 0.86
